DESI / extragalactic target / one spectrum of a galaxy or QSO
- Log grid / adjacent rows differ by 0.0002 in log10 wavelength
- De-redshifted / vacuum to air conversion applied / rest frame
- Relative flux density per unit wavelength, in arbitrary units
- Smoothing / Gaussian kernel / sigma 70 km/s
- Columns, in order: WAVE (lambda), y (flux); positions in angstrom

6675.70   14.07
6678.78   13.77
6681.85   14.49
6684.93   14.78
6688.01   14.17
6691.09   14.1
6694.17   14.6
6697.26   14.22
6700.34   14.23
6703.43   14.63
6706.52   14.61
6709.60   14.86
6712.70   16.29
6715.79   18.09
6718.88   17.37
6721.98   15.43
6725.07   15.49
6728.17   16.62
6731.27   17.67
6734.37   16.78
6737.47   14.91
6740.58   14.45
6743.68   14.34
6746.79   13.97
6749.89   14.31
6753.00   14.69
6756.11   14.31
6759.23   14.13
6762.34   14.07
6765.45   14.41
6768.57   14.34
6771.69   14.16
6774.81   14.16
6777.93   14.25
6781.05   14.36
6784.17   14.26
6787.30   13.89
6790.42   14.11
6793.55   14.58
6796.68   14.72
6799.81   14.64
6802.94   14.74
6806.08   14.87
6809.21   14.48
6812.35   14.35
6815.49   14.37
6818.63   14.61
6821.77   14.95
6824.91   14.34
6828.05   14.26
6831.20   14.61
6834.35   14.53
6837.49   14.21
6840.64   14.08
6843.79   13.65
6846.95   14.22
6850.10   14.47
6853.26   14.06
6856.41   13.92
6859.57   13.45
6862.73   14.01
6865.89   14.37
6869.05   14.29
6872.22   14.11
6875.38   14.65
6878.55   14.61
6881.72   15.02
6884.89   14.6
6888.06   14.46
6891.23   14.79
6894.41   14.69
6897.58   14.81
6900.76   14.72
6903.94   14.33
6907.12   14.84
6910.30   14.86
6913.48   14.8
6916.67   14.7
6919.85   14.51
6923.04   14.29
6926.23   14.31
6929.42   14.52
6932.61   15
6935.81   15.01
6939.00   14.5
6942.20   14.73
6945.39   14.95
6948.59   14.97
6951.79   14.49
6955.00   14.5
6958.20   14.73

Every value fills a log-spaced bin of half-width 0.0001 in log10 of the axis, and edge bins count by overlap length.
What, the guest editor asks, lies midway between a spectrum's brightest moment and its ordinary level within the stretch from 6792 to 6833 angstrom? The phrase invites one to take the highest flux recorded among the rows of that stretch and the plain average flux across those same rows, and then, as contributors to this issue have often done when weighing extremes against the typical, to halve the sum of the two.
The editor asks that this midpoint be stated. 14.8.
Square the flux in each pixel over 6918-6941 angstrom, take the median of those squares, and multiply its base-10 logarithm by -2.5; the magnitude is -5.81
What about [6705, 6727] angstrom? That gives -5.95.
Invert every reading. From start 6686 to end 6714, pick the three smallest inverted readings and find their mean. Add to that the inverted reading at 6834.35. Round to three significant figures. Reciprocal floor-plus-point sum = 0.135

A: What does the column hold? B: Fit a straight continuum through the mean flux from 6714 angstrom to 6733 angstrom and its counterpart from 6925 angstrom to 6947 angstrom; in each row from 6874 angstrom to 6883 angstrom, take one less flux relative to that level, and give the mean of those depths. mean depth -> 0.034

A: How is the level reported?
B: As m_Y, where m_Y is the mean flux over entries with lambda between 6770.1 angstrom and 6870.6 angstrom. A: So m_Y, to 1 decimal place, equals 14.3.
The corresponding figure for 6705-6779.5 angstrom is 15.2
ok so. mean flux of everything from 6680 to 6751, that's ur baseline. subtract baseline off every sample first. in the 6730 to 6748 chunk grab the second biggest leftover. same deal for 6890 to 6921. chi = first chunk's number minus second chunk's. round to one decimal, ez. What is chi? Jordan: 1.9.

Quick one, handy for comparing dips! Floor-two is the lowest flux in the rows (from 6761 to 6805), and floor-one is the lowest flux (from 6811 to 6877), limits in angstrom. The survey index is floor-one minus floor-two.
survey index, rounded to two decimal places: -0.44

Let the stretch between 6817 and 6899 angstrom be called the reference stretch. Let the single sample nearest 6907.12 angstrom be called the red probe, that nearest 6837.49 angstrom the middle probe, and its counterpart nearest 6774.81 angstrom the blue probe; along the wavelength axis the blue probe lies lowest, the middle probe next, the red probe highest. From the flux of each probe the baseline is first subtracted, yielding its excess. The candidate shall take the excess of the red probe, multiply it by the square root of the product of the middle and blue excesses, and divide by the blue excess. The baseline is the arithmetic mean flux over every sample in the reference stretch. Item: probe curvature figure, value -0.4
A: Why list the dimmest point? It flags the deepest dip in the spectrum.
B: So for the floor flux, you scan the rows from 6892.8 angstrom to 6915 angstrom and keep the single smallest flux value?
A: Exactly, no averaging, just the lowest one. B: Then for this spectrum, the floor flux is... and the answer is 14.33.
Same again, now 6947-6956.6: 14.49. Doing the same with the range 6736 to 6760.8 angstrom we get 13.97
